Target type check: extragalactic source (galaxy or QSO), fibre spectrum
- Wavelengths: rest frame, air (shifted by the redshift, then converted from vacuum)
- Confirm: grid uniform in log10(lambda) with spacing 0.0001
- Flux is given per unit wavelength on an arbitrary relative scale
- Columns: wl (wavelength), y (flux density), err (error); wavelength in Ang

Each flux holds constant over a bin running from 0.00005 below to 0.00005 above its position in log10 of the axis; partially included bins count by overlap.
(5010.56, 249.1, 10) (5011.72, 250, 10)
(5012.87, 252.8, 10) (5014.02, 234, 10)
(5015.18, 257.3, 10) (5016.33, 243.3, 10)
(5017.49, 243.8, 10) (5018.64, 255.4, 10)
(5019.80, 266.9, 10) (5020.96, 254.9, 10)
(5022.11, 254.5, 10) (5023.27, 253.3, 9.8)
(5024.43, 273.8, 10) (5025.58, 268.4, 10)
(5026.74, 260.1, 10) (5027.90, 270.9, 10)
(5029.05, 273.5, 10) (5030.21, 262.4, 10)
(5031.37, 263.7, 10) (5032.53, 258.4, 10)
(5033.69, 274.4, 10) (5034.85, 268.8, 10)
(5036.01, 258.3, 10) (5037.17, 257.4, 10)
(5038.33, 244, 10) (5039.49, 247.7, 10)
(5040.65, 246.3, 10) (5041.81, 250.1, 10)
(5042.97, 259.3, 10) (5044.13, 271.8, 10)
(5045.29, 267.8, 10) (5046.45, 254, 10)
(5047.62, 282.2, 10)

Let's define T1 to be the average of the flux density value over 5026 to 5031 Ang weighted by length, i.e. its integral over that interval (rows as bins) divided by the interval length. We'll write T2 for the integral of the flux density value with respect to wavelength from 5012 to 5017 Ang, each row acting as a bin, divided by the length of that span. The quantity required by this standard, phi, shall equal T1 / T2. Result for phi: 1.08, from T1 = 267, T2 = 247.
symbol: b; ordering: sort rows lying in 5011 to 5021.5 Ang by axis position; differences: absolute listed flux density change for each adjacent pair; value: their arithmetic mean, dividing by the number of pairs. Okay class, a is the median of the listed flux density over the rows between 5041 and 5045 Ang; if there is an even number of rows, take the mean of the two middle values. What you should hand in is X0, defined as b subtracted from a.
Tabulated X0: 247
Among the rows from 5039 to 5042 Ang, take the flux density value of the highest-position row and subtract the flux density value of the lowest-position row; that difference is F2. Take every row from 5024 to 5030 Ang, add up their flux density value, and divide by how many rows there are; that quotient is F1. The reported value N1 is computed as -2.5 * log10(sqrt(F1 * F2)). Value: -3.5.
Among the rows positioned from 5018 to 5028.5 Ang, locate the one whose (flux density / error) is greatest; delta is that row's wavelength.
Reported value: 5024.43 Ang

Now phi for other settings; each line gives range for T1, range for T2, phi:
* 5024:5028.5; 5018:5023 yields 1.04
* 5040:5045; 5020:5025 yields 0.99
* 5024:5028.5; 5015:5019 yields 1.08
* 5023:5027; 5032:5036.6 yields 1.00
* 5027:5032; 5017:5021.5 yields 1.05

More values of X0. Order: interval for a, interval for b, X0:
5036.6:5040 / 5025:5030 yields 240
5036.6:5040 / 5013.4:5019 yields 235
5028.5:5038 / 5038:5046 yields 257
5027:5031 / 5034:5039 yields 263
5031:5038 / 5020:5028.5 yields 253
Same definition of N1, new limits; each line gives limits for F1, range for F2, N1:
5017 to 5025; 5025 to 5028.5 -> -3.5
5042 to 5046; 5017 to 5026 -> -4.8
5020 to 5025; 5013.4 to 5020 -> -4.9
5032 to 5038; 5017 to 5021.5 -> -4.3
